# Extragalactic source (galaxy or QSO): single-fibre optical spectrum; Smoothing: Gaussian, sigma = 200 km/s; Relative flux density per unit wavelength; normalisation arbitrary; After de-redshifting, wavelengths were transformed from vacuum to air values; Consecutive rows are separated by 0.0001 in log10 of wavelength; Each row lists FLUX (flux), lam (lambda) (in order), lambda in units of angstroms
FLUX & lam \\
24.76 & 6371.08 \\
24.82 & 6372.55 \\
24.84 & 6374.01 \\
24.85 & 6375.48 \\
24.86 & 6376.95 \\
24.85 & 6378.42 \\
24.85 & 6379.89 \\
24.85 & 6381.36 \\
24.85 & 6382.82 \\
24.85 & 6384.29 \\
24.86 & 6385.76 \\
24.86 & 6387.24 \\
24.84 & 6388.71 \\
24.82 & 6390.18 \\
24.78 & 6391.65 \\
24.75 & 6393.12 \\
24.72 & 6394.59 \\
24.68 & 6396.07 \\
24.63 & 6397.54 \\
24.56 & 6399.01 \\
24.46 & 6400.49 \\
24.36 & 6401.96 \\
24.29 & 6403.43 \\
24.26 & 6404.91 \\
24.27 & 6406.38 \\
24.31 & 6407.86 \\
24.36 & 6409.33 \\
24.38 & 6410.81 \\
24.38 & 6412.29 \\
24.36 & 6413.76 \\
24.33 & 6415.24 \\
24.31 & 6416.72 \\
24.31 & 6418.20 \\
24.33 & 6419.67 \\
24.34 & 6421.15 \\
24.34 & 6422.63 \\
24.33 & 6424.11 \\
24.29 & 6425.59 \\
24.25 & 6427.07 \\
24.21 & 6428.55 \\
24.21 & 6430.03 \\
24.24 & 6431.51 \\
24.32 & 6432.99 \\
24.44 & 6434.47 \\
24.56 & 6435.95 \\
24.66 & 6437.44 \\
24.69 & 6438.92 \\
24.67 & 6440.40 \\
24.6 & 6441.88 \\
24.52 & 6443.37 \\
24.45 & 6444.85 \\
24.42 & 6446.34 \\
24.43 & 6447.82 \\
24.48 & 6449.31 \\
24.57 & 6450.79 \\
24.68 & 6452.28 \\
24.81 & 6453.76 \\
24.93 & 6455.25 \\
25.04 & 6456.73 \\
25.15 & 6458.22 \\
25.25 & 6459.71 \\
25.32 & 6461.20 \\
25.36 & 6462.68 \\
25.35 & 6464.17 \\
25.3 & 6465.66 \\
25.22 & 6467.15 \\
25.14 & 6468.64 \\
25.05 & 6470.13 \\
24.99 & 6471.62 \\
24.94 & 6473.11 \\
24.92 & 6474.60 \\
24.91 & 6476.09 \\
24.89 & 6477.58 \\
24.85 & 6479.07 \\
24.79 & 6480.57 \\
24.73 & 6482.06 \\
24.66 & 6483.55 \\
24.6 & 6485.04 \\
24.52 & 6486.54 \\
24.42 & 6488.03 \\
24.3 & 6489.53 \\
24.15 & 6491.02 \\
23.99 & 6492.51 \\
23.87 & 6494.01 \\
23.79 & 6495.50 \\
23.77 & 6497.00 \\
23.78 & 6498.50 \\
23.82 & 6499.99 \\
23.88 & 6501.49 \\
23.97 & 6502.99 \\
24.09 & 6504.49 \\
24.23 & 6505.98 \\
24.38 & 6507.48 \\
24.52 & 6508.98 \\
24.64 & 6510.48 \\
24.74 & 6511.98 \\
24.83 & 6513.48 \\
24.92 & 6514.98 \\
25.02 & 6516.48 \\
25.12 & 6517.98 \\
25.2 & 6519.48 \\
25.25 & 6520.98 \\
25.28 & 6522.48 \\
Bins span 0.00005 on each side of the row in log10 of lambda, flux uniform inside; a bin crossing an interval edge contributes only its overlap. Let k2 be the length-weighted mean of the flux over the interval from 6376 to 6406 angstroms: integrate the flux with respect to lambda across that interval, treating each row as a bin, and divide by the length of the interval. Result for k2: 24.7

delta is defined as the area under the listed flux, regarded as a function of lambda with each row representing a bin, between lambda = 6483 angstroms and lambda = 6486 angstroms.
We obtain 73.8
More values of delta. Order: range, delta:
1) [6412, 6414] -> 48.9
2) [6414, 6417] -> 72.8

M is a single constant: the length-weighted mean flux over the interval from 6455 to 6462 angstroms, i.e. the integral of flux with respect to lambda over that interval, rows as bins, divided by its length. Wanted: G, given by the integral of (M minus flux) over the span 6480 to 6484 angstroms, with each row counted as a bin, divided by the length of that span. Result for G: 0.45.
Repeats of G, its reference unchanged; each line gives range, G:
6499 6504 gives 1.28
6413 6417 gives 0.84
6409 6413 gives 0.80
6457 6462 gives -0.05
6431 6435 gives 0.84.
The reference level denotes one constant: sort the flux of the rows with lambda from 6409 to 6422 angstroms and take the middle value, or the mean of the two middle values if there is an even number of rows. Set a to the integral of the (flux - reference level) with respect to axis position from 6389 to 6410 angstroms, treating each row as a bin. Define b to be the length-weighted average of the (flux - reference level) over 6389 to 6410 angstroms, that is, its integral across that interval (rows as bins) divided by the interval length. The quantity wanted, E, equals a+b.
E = 4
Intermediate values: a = 4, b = 0.19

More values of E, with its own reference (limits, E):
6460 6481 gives 16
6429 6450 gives 3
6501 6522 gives 7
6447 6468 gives 14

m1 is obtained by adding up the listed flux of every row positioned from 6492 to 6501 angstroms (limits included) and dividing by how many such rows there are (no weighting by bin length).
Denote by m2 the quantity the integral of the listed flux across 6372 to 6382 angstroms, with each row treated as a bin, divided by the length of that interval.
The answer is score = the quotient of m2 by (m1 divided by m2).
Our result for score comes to 25.9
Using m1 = 23.8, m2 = 24.8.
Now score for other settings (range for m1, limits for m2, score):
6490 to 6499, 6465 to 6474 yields 26.4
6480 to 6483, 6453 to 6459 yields 25.2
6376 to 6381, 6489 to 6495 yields 23.4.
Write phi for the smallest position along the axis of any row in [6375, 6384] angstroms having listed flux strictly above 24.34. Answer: 6375.48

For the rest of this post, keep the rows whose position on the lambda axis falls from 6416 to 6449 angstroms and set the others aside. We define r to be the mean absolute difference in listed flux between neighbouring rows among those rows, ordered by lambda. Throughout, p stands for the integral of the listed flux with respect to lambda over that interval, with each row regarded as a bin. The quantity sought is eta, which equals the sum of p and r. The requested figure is 805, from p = 805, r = 0.04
